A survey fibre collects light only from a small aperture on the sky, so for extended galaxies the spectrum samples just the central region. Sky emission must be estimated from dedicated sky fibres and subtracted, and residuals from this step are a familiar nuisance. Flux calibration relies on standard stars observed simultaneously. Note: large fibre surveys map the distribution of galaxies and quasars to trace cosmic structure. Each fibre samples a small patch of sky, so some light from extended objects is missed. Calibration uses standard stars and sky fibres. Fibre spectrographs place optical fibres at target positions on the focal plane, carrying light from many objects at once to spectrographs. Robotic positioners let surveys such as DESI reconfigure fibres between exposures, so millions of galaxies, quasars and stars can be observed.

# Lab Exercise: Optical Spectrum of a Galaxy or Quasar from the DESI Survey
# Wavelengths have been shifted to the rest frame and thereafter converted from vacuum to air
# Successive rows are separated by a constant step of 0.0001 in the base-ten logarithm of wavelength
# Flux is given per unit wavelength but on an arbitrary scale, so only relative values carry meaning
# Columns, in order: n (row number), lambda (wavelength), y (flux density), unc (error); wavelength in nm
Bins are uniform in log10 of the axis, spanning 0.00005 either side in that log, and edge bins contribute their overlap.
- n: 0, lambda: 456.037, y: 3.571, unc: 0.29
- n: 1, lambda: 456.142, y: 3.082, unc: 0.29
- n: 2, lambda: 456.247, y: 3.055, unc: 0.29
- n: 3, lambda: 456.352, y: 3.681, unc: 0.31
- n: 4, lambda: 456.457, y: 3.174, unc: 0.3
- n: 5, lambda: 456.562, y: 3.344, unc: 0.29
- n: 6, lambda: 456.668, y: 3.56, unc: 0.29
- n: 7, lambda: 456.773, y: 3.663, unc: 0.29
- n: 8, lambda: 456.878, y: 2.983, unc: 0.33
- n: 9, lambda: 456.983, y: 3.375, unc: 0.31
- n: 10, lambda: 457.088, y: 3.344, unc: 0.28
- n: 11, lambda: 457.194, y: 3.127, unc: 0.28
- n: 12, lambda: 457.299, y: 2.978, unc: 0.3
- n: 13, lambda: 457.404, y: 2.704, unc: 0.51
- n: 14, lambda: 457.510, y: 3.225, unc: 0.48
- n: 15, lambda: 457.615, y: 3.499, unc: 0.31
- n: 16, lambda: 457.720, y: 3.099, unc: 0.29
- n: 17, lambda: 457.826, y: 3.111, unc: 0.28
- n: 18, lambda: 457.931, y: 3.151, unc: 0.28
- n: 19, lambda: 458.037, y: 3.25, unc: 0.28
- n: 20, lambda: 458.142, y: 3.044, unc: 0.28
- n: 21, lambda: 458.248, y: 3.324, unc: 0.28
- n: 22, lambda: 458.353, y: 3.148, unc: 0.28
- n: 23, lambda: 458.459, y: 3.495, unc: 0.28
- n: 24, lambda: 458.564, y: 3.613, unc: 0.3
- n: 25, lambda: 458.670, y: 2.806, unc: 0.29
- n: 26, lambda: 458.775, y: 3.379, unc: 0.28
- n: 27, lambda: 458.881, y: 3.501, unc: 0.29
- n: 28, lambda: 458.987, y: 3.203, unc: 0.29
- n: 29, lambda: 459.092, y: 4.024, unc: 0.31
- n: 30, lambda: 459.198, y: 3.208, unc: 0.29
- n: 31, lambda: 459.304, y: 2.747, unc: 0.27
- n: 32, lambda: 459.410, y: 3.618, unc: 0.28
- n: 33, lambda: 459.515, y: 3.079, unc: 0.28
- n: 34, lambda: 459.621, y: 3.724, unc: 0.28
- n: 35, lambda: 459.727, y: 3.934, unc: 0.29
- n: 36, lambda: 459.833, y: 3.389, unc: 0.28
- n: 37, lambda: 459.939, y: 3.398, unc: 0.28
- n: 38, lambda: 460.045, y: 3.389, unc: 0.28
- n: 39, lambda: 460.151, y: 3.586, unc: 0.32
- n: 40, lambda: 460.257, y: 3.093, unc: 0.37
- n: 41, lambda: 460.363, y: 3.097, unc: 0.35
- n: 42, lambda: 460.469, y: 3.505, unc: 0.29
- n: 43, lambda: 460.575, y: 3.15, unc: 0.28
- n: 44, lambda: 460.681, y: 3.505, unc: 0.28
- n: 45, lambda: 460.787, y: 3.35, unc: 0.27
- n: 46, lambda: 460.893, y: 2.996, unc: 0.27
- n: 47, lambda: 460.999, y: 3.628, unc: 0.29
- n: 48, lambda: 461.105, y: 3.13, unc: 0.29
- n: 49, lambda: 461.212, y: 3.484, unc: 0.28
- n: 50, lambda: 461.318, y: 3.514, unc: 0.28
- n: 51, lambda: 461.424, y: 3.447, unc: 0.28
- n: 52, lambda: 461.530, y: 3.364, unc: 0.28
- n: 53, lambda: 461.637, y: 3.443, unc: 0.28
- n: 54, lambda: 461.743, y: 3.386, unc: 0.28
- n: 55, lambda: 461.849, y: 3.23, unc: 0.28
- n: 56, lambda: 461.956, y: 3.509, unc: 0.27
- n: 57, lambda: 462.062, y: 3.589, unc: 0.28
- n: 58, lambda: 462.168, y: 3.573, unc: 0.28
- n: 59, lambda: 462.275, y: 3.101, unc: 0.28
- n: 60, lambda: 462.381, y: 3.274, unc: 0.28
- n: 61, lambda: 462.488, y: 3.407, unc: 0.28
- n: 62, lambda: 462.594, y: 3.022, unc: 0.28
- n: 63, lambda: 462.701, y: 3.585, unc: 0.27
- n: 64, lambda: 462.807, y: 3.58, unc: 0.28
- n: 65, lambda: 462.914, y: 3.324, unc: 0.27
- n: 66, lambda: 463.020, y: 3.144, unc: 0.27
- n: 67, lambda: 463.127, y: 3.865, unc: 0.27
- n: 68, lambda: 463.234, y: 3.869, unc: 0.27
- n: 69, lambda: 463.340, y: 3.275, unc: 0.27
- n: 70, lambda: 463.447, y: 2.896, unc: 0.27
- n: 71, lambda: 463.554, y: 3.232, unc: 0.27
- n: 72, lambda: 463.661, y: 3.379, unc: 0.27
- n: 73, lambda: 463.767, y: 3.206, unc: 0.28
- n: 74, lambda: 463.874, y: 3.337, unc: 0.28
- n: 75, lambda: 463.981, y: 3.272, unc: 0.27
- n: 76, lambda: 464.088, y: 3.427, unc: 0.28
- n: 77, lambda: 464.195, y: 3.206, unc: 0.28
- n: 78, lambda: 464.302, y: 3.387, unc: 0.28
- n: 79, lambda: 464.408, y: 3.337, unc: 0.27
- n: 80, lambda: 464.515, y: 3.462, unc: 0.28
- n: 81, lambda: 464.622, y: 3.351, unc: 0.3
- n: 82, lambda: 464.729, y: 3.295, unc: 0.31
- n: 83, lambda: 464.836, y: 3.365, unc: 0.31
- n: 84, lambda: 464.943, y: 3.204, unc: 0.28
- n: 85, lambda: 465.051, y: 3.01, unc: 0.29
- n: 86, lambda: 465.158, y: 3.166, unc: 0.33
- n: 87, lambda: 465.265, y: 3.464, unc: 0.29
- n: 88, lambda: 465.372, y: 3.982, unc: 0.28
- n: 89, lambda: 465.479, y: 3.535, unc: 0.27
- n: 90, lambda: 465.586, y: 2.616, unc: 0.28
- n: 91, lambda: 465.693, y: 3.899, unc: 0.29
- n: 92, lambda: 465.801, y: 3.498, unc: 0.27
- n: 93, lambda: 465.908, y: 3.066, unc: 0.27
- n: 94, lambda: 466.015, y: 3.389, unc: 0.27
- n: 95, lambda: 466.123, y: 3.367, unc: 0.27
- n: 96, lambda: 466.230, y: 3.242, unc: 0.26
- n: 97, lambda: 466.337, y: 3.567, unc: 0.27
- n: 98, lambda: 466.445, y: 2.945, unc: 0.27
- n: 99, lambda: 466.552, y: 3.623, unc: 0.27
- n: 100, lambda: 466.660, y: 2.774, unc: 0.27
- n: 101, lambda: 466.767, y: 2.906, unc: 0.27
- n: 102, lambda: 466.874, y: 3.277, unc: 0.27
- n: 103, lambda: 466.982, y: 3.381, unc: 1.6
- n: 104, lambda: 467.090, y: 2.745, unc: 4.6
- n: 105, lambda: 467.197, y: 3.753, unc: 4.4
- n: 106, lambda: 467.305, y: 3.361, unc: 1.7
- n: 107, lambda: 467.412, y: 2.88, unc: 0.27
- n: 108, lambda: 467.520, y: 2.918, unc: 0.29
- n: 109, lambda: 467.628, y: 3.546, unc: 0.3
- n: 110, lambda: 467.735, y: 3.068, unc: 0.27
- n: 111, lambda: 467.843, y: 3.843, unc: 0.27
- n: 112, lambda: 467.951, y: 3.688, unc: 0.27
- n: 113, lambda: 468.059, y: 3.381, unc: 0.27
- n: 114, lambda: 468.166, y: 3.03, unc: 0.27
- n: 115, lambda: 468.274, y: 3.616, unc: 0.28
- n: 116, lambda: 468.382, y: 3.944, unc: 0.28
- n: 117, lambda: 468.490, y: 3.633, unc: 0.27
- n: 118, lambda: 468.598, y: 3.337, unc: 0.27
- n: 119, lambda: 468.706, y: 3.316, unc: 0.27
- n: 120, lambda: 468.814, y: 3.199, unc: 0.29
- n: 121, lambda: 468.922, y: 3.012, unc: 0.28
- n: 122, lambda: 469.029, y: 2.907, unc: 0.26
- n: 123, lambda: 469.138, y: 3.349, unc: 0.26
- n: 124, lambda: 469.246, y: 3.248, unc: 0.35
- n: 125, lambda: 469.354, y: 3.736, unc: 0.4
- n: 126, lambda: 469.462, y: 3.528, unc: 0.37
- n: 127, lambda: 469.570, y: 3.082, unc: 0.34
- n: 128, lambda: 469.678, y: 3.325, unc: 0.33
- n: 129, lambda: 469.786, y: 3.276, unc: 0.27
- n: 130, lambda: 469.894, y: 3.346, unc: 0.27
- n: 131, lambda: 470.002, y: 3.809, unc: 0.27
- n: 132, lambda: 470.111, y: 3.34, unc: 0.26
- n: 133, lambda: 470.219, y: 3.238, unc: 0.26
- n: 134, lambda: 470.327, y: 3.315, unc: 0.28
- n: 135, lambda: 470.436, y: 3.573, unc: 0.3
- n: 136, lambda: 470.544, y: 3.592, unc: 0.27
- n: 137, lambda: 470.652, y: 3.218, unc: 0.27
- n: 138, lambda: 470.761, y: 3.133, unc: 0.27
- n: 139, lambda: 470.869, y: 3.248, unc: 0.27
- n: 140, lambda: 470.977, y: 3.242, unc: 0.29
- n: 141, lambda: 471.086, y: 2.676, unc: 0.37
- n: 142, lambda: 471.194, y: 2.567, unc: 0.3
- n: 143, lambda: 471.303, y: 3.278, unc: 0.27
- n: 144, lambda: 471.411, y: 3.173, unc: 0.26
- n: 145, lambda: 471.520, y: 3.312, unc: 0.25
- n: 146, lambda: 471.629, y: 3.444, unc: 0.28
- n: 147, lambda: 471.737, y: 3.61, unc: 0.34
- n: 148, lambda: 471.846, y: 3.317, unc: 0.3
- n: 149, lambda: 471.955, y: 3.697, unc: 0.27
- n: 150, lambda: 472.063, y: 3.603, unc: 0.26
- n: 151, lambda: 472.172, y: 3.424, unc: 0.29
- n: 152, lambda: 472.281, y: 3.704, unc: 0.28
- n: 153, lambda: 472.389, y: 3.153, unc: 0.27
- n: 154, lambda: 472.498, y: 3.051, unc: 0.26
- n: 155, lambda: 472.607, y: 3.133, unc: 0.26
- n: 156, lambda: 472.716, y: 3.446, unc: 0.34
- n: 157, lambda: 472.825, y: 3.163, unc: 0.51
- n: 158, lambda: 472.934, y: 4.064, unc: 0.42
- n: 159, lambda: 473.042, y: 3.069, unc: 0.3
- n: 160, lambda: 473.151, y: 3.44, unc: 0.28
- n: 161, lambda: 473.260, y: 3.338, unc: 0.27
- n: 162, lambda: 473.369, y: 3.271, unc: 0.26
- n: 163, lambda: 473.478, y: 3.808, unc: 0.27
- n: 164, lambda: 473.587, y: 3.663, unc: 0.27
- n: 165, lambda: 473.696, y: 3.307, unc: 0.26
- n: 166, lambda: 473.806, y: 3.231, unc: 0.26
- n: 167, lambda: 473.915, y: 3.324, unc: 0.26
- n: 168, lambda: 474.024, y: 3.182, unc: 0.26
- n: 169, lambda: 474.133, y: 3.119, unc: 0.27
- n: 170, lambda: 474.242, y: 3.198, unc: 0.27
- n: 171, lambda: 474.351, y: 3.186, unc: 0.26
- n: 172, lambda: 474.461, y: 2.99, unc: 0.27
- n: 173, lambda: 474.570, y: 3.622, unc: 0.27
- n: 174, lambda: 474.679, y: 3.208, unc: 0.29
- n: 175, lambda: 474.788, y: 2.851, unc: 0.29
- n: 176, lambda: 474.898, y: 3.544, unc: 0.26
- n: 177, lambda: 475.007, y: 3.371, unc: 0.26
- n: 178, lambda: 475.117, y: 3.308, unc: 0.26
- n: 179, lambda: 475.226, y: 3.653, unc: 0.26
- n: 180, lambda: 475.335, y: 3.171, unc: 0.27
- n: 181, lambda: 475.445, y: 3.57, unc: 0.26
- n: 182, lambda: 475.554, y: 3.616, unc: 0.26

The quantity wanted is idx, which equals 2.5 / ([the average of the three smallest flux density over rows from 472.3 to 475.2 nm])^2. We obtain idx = 0.285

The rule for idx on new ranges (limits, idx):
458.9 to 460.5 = 0.283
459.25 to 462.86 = 0.293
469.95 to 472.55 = 0.327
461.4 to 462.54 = 0.244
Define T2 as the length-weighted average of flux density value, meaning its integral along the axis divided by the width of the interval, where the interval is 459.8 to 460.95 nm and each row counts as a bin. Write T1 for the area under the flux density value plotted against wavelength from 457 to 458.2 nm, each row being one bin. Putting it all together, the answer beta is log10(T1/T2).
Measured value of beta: 0.056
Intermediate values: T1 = 3.77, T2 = 3.31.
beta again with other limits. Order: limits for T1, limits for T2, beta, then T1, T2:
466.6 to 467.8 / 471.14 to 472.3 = 0.051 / 3.79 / 3.36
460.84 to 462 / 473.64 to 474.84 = 0.087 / 3.91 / 3.20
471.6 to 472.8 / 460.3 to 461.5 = 0.087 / 4.09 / 3.35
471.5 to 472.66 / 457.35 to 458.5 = 0.094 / 3.95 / 3.18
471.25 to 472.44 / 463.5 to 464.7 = 0.089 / 4.08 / 3.33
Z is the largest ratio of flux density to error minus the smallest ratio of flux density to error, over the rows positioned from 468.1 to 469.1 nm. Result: 3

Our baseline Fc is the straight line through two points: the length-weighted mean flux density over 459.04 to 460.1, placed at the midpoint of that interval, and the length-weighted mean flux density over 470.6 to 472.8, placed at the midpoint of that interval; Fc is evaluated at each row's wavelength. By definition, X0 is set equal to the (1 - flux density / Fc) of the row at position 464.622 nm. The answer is 0.01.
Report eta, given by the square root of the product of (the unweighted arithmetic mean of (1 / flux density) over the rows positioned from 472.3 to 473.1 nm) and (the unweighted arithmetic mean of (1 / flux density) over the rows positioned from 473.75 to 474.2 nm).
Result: 0.309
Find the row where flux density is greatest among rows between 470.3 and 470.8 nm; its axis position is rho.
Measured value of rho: 470.544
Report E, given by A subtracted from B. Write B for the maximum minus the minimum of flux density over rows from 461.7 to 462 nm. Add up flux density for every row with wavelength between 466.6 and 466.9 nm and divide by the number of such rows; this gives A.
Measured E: -2.71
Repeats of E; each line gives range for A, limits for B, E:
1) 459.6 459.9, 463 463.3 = -2.96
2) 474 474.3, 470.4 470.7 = -2.79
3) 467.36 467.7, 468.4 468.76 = -2.80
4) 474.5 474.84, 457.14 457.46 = -2.80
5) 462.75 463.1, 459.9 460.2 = -3.15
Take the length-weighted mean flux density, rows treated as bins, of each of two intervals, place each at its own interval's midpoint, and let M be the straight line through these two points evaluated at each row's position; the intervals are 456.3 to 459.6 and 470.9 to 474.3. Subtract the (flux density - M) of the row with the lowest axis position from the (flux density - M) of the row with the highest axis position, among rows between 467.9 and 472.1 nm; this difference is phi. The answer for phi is -0.10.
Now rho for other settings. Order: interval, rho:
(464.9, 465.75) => 465.372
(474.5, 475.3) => 475.226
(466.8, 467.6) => 467.197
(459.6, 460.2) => 459.727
